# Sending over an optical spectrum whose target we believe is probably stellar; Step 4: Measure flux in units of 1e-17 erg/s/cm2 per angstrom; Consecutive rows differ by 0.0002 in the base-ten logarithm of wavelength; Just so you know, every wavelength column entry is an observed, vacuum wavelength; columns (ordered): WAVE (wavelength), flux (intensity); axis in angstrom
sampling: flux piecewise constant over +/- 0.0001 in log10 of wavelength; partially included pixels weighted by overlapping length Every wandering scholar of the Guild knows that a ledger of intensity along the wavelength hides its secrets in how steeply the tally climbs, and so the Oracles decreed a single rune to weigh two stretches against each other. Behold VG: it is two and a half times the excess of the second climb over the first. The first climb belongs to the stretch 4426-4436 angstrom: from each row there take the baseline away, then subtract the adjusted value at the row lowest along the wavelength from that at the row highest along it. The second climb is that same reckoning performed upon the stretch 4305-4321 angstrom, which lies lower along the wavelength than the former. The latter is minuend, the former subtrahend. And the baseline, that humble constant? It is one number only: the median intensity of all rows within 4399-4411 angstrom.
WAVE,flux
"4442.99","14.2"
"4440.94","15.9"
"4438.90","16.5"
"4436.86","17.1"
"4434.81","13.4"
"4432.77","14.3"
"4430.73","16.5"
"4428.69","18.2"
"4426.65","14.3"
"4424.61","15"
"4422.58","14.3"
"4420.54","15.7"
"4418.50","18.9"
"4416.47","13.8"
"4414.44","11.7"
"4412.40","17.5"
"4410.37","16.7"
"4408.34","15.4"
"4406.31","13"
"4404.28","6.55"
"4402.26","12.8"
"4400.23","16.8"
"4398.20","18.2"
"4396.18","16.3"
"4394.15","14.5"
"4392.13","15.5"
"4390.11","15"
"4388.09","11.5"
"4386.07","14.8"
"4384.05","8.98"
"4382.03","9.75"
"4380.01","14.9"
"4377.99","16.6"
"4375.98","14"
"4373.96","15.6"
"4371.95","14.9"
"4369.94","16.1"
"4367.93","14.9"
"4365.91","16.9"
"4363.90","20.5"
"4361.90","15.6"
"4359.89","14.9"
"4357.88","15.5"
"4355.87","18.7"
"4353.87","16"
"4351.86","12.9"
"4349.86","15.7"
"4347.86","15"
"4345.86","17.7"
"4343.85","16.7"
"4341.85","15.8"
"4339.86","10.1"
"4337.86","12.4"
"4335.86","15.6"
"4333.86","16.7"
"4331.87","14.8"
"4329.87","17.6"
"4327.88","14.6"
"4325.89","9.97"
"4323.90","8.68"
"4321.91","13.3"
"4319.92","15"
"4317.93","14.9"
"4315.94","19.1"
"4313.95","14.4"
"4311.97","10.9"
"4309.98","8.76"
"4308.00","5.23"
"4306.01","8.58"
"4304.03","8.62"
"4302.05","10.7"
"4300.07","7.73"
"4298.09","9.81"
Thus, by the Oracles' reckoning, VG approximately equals 18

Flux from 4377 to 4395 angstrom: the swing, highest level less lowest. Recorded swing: 7.6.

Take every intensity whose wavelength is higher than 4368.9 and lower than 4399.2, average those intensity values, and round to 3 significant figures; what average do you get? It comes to 14.4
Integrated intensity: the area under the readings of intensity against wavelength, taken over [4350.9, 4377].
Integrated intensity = 415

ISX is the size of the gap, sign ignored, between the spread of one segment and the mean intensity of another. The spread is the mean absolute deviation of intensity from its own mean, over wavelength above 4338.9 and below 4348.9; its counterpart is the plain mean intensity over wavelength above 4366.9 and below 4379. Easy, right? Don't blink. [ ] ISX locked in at 13.3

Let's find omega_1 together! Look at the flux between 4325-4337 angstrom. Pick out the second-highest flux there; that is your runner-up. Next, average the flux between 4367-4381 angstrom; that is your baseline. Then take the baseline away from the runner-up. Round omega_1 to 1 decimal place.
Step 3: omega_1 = 1.4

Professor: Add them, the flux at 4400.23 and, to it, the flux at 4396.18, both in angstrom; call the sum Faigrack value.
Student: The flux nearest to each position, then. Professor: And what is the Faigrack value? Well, 33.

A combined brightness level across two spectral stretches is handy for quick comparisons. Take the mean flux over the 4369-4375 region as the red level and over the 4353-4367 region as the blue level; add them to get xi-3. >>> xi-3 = 32.4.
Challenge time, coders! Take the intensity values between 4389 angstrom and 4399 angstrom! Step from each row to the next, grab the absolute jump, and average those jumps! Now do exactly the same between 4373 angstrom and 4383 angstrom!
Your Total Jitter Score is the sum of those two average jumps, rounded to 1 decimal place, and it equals 4.1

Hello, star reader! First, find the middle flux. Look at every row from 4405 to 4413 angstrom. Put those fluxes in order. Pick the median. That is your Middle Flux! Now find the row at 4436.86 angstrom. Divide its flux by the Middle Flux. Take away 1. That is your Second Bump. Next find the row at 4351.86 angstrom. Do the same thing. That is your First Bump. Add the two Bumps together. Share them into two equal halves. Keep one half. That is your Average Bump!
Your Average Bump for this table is -0.07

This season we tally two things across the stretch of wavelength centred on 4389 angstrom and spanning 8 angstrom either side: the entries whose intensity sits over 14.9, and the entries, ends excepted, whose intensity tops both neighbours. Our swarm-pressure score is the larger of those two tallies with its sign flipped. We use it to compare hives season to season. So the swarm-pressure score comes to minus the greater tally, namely -3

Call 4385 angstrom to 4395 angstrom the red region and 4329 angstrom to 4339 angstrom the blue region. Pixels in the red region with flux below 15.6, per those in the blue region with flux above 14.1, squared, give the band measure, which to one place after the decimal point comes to 1.6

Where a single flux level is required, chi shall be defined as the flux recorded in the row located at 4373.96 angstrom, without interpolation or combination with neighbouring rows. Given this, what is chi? 15.6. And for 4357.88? 15.5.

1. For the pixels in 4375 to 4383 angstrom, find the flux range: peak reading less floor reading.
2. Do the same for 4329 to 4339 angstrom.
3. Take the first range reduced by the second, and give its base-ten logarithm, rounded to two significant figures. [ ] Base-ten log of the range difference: 0.22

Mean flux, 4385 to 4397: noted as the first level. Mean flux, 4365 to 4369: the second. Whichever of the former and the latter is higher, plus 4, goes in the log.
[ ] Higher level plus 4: 19.9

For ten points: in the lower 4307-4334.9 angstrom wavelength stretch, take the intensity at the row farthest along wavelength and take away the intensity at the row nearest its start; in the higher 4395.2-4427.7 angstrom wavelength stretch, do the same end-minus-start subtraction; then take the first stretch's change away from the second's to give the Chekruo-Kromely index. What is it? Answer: -13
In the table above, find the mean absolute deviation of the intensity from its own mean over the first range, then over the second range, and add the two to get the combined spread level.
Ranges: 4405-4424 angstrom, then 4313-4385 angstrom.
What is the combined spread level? 3.7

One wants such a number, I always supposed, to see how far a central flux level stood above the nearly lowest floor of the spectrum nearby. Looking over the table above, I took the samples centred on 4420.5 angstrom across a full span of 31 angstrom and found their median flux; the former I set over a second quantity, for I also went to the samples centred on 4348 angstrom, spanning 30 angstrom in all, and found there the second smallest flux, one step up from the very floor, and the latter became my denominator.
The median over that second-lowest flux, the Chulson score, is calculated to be 1.21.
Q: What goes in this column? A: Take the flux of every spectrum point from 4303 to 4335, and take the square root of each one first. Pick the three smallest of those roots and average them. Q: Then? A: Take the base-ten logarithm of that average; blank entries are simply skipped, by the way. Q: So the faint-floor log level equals 0.43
